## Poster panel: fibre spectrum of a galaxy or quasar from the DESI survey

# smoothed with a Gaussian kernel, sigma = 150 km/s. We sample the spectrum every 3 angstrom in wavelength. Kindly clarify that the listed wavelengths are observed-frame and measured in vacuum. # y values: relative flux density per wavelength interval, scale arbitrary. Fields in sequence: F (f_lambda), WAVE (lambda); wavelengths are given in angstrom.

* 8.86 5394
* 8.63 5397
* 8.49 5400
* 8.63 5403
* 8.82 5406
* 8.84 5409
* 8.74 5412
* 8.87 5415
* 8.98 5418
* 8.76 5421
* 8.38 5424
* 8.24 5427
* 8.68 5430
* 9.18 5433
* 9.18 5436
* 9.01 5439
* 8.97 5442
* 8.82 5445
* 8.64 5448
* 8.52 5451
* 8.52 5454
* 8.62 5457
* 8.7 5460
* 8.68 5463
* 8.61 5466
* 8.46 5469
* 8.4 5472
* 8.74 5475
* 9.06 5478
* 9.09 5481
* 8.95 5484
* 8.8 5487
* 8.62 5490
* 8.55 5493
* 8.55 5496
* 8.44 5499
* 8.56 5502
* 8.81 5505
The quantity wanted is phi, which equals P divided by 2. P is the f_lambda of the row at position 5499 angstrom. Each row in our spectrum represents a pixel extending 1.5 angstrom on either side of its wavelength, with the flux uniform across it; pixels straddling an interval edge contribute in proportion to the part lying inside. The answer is 4.22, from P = 8.44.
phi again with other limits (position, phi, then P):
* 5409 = 4.42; 8.84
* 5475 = 4.37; 8.74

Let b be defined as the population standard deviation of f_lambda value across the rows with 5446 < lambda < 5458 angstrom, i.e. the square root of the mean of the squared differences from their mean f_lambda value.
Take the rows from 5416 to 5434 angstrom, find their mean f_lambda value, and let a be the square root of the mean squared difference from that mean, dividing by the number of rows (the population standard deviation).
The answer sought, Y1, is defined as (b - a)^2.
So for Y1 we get 0.072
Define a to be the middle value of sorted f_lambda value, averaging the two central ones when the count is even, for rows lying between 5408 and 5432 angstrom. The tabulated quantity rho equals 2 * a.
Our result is 17.50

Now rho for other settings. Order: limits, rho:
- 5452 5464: 17.30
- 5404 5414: 17.64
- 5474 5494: 17.60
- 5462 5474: 17.07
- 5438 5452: 17.64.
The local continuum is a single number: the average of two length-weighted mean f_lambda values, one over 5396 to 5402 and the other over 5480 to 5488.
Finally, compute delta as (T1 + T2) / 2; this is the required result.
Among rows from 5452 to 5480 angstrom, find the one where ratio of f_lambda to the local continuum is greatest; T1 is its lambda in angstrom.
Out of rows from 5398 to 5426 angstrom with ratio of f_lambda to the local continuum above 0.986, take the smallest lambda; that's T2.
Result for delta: 5442.0 angstrom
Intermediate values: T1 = 5478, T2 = 5406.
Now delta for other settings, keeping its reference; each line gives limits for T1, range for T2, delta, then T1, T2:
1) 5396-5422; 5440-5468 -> 5430.0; 5418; 5442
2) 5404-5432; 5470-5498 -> 5446.5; 5418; 5475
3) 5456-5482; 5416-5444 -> 5449.5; 5481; 5418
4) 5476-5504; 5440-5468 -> 5461.5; 5481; 5442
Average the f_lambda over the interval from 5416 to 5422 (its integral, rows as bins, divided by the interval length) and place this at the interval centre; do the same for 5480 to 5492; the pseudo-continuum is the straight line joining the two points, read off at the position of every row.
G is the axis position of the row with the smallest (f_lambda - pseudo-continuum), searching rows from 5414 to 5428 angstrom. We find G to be 5427 angstrom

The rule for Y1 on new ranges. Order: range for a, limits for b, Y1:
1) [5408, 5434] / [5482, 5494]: 0.013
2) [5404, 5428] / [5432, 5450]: 0.002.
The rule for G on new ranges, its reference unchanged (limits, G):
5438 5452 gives 5451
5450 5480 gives 5472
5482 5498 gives 5493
